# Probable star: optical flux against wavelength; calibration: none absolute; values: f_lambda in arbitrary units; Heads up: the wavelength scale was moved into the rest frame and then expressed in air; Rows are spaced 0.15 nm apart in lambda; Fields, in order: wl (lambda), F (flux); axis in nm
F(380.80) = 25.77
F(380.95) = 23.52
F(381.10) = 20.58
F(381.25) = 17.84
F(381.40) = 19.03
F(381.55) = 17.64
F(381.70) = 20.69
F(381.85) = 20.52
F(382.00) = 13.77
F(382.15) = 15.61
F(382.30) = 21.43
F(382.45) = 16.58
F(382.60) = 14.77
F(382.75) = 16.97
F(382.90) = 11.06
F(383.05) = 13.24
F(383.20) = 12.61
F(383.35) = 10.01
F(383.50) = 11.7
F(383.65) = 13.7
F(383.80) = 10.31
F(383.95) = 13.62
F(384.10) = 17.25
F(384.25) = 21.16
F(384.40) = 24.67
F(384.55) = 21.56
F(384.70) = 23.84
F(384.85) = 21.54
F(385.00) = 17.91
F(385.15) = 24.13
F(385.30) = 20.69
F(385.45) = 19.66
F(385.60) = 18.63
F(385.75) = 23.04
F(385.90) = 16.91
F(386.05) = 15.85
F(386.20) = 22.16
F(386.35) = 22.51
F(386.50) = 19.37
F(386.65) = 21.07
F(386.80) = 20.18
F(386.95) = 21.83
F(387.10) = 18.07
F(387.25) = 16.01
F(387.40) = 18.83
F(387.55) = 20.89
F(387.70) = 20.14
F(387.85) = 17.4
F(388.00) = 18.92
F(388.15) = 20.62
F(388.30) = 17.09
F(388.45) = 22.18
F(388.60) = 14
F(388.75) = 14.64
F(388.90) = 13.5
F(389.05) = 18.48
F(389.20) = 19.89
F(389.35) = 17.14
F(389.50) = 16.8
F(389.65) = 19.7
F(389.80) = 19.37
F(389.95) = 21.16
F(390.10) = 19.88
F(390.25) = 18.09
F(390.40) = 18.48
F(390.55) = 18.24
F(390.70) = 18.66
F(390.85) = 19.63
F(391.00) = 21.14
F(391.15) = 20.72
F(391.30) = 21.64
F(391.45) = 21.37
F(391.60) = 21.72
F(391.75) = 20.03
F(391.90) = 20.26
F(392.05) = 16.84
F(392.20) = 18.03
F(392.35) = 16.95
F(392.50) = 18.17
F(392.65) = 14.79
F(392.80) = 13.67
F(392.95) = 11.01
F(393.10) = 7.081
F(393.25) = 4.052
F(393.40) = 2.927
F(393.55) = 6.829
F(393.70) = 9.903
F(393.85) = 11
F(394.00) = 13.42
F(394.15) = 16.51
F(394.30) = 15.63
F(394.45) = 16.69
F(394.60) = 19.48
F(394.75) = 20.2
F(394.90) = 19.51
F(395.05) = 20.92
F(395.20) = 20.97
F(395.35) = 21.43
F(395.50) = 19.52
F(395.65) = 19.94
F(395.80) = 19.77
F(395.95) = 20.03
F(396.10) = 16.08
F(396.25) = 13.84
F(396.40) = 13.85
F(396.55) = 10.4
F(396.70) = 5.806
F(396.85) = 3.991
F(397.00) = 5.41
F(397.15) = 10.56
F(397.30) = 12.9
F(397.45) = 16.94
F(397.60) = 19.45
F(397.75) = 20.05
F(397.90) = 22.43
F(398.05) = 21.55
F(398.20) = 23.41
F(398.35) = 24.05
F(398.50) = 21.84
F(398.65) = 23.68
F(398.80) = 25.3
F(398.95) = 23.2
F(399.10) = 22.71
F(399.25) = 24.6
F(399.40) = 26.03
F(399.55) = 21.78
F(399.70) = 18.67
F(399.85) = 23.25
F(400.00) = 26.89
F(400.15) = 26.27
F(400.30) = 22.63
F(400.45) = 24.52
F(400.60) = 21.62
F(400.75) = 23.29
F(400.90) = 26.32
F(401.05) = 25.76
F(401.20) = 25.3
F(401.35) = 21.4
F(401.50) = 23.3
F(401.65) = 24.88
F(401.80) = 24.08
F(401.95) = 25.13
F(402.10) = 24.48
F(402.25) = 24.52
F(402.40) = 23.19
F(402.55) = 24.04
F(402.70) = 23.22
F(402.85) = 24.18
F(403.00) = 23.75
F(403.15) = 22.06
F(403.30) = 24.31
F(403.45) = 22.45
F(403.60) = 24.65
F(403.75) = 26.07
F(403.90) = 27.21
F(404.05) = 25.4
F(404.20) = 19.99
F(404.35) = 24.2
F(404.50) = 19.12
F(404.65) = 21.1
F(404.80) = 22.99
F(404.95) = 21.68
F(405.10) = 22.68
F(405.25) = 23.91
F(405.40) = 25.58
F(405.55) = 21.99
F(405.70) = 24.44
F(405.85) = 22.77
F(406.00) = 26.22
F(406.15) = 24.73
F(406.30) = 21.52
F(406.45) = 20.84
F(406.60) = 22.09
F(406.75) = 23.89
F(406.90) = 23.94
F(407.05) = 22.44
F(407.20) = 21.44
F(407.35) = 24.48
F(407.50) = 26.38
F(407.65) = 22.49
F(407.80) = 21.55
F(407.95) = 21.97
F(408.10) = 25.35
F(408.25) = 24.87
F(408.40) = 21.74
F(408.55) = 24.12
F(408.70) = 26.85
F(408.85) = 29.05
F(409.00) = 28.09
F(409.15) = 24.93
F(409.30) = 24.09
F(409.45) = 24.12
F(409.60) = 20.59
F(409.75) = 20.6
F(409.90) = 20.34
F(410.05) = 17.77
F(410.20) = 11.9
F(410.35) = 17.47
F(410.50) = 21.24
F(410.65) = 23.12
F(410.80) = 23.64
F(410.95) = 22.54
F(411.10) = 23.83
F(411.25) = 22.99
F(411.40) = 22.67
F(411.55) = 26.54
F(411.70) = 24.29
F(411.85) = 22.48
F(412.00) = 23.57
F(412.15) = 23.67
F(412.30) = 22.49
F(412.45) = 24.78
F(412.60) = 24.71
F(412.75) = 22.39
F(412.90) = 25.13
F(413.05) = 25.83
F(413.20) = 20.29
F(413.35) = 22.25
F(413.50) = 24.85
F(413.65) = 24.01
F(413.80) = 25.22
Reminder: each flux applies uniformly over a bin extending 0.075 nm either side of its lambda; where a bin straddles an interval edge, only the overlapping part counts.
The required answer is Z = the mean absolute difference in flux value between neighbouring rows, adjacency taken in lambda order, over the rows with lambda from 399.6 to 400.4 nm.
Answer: 3.1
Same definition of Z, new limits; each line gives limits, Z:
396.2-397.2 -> 2.7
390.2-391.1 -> 0.7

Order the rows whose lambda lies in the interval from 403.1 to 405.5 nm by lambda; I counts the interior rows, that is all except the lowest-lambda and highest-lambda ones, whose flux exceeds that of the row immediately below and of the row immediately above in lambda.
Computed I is 4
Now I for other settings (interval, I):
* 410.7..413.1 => 4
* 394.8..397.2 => 4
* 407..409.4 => 3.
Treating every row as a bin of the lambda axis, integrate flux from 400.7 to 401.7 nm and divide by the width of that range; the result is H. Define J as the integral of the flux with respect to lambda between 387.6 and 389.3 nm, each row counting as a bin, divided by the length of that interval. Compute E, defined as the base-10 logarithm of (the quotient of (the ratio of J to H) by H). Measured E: -1.52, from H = 24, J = 17.9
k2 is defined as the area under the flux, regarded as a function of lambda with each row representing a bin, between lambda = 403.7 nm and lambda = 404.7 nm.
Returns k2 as 23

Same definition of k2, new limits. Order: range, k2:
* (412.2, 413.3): 26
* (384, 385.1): 23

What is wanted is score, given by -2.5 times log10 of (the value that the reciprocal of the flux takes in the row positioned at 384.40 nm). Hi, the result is 3.48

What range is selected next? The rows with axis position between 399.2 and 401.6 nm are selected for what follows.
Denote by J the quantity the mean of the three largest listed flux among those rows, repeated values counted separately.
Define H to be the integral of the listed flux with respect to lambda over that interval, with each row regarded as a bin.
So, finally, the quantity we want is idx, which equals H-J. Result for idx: 31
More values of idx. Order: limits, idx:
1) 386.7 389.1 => 22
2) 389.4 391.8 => 26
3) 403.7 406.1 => 30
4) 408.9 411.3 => 27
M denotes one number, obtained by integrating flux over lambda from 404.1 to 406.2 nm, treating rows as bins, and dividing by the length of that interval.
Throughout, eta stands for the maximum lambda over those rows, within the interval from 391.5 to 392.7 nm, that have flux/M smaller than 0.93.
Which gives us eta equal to 392.65 nm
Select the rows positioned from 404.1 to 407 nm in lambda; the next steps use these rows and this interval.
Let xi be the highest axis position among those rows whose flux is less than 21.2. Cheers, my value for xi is 406.45 nm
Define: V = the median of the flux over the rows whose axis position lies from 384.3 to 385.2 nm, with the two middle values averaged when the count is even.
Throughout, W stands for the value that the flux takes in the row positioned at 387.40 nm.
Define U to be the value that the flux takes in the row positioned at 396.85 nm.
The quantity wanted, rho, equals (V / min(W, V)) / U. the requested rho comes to 0.30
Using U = 3.991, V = 23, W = 18.83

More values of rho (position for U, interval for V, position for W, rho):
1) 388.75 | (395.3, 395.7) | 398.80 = 0.07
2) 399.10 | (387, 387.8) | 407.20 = 0.04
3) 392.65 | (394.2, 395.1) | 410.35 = 0.08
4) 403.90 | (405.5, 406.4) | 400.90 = 0.04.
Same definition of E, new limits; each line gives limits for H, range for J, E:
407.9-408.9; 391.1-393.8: -1.62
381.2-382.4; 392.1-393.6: -1.46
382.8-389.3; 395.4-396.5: -1.27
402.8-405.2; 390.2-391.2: -1.45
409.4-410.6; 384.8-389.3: -1.29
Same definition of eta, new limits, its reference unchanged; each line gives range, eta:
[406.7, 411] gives 410.50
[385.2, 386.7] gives 386.65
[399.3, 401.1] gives 399.70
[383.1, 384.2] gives 384.10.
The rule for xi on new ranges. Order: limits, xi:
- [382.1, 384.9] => 384.25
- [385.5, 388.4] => 388.30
